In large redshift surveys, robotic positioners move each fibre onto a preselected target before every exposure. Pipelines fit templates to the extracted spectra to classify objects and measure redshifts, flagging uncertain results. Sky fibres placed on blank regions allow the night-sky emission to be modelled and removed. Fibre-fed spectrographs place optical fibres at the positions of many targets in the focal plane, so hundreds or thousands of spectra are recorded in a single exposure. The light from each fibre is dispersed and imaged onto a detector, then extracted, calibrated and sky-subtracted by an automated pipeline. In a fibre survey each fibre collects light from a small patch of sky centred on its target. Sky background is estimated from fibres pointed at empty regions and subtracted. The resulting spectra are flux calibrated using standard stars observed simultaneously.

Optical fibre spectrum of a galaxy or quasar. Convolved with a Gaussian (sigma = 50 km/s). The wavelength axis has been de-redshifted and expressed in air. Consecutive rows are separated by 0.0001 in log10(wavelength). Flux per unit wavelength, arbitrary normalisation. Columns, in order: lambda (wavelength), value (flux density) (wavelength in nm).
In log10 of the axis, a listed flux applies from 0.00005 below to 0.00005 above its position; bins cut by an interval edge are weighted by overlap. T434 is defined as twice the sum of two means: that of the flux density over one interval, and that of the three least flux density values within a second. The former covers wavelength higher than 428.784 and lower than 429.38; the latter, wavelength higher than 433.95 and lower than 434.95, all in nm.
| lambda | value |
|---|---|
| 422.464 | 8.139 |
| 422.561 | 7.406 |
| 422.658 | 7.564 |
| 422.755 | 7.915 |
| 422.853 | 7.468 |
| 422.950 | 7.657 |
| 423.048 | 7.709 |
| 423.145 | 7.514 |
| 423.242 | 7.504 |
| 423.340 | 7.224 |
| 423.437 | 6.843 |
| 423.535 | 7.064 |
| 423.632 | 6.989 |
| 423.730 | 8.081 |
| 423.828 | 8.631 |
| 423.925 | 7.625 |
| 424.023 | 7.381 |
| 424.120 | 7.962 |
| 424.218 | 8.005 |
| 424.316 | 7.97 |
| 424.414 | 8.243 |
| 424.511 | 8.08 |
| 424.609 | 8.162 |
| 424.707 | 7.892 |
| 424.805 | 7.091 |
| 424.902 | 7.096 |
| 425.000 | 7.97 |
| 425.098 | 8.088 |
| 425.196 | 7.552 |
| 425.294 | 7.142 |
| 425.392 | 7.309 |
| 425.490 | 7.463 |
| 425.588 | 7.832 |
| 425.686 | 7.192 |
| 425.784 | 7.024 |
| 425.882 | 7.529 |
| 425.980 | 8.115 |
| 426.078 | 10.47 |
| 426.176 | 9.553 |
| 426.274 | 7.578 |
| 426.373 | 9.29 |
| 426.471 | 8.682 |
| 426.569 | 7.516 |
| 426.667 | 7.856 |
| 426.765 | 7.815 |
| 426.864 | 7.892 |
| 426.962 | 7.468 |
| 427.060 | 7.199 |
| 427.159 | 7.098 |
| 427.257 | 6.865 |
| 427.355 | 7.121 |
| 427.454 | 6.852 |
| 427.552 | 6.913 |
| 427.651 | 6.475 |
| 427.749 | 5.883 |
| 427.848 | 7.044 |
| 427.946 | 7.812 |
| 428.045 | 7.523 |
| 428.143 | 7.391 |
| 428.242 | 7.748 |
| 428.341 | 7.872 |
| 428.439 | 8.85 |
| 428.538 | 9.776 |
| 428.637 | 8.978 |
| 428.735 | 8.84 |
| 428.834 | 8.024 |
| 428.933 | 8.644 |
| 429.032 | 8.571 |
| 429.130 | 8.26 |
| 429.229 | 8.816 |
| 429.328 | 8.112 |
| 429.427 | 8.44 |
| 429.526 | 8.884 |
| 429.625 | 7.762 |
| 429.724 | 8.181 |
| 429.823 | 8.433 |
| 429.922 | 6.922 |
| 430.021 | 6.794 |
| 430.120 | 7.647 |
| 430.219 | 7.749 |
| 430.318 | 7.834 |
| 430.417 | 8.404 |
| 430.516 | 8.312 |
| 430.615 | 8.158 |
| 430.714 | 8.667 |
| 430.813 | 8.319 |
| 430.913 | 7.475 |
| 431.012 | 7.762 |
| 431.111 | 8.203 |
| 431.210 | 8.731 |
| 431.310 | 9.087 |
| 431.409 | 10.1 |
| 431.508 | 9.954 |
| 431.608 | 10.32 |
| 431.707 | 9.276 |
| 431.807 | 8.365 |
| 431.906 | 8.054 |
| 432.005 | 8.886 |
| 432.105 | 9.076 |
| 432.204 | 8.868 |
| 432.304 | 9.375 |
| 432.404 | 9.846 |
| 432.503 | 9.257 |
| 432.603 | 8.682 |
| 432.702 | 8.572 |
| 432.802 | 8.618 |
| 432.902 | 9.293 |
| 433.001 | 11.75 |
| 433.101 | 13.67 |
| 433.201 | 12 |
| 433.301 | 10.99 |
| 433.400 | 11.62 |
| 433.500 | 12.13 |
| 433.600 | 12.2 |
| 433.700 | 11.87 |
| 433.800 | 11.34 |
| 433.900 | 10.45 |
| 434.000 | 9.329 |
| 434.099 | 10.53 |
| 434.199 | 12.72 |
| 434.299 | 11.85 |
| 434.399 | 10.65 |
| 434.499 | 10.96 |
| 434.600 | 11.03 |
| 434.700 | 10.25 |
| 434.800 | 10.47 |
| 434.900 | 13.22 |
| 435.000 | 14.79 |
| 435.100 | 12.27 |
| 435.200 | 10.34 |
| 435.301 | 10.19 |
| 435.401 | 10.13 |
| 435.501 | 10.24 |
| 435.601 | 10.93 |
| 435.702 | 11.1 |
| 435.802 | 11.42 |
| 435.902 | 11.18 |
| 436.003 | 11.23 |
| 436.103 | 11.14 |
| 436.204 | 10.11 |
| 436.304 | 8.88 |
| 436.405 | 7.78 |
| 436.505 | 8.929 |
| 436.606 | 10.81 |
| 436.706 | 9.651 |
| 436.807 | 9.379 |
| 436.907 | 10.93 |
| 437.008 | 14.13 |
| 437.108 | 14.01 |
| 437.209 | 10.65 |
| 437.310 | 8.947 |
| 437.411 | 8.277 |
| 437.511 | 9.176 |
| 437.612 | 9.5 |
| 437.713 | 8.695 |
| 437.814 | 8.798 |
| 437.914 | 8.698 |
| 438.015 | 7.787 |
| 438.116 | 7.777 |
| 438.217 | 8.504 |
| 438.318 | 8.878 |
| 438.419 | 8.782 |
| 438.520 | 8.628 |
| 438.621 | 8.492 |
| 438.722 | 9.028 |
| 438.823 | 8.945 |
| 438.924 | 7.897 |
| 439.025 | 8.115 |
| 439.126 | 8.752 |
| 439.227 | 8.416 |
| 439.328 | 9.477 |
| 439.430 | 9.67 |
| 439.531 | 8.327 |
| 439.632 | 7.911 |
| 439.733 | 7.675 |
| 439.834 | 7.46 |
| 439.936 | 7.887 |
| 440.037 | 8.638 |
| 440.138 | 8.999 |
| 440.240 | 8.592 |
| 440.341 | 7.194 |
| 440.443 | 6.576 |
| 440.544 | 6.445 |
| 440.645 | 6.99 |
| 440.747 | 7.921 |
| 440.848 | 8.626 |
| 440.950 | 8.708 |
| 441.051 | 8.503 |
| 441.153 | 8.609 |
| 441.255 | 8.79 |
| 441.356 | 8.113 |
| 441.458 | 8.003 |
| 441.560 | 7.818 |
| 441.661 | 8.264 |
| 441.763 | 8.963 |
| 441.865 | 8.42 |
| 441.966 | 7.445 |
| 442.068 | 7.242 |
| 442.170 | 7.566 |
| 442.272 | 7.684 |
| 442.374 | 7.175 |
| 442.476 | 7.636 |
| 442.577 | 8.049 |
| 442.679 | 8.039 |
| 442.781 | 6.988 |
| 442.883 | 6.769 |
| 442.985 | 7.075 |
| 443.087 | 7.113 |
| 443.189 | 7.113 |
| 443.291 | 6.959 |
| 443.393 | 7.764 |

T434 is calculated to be 36.8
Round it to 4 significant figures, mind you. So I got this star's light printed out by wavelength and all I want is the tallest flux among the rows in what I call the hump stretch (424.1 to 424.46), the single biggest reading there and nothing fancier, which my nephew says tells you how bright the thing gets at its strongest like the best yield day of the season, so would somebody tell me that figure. 8.243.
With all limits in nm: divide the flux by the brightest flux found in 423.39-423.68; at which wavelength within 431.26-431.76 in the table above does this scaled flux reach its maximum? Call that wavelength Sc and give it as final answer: 431.608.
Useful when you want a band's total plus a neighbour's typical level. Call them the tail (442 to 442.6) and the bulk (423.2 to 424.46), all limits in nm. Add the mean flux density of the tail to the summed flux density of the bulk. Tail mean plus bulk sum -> 107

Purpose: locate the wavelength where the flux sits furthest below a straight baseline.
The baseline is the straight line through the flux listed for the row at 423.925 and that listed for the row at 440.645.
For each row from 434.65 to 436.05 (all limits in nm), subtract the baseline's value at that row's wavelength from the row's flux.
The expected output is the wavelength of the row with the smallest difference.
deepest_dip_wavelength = 435.401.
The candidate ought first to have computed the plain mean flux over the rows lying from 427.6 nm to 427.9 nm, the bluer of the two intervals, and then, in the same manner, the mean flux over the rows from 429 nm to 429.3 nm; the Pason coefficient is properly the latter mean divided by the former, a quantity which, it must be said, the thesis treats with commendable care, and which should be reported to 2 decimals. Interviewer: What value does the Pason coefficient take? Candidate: 1.32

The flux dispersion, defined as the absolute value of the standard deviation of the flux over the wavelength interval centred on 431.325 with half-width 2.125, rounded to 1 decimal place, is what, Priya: 1.4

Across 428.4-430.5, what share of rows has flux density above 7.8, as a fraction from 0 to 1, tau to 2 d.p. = 0.76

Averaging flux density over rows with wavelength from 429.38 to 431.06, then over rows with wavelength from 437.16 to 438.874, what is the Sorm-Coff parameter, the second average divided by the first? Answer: 1.10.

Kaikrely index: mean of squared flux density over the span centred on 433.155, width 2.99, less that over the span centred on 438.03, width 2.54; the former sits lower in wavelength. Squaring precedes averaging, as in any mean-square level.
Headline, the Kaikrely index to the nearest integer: 22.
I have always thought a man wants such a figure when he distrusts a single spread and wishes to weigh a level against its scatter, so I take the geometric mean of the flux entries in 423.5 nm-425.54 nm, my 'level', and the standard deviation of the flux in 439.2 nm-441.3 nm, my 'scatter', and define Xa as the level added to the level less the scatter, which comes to 14.5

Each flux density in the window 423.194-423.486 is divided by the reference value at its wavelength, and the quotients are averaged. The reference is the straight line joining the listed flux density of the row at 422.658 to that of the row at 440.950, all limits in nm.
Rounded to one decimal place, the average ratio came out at 0.9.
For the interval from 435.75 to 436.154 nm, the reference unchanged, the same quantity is 1.3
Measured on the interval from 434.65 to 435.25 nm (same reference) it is 1.4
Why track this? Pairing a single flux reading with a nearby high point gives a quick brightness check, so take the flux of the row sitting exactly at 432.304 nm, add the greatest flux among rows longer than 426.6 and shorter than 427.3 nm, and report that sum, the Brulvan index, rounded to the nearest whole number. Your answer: 17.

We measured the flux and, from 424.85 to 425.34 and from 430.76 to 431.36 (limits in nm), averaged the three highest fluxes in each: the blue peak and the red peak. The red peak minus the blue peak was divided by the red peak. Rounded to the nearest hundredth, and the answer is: 0.10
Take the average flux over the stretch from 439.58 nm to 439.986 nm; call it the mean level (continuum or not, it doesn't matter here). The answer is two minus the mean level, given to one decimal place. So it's -5.7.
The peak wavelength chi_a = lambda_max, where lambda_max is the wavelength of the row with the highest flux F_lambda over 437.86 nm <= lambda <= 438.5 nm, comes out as 438.318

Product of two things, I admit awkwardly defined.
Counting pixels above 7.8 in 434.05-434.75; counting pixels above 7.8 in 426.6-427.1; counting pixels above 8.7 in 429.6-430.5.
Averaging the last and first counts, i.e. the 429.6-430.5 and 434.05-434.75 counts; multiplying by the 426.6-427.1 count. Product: 10.5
